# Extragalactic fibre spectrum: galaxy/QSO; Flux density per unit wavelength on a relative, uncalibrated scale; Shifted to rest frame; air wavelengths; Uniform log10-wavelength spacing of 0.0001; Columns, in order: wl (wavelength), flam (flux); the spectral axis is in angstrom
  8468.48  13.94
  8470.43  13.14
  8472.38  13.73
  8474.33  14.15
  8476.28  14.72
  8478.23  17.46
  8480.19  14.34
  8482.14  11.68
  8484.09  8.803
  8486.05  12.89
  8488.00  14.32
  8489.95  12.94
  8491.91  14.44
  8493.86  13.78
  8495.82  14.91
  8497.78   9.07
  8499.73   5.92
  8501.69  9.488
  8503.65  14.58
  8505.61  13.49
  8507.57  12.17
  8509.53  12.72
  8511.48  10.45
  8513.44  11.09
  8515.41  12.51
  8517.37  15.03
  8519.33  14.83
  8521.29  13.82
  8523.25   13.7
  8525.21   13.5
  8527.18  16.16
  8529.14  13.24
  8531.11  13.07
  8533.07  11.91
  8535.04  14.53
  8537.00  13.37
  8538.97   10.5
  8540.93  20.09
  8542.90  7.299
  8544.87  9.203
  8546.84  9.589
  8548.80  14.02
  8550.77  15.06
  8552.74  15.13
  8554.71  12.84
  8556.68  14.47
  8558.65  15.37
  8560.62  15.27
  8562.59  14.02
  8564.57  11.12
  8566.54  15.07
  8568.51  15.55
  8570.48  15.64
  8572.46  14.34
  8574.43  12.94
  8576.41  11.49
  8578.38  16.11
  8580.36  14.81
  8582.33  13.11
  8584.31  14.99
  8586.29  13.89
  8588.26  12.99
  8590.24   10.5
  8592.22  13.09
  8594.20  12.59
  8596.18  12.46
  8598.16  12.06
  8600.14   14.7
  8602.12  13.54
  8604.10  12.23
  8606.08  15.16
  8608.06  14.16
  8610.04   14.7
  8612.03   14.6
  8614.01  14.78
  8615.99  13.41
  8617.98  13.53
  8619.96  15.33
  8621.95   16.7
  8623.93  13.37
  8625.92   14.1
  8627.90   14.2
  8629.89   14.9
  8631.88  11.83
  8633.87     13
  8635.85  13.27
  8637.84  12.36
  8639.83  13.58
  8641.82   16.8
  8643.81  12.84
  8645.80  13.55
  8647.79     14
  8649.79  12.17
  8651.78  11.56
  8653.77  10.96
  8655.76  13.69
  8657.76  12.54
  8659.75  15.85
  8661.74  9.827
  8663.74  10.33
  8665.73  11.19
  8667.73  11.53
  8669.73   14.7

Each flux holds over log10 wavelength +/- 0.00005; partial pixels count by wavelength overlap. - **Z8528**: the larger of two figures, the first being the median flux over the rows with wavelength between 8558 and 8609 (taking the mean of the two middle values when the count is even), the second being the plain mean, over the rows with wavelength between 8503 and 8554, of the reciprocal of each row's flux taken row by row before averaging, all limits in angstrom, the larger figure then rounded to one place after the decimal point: 14.0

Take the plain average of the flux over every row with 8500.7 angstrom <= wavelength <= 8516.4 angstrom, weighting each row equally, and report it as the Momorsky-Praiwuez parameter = 12.1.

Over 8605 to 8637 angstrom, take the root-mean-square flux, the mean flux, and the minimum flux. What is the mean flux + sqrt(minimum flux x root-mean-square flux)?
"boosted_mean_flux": 27.2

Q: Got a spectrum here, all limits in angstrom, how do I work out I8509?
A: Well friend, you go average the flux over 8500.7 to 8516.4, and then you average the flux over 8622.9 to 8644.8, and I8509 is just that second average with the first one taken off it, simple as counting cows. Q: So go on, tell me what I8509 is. 1.6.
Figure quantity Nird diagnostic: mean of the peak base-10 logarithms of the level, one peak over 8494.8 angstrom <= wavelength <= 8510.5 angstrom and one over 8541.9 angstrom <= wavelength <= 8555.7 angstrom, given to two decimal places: 1.18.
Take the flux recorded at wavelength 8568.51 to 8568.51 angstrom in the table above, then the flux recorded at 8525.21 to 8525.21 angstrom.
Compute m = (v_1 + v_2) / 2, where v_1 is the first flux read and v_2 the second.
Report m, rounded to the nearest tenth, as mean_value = 14.5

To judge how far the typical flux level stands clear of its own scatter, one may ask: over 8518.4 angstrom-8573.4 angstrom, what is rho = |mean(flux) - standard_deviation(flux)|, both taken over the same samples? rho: 11.2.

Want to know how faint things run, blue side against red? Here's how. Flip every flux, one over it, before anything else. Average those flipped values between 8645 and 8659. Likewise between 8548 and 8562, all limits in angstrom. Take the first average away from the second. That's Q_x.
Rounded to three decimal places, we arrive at -0.011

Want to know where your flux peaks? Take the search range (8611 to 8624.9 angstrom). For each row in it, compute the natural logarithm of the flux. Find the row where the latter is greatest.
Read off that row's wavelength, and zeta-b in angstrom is 8621.95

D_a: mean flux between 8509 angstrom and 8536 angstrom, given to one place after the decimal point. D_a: 13.3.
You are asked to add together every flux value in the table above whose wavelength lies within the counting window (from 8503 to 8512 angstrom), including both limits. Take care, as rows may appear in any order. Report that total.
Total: 63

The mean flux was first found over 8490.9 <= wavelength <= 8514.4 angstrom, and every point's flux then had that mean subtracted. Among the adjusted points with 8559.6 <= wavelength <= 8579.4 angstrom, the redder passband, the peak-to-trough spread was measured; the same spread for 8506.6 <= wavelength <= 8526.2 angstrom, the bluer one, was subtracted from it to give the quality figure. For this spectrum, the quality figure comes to 0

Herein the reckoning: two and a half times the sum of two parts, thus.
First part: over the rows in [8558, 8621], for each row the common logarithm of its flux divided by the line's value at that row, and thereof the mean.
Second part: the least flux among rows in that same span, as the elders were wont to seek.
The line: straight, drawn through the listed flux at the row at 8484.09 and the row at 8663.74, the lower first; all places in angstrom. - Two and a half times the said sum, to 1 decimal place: 26.6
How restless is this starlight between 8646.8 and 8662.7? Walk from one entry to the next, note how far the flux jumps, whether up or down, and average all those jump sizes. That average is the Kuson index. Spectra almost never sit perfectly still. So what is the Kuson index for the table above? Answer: 2.3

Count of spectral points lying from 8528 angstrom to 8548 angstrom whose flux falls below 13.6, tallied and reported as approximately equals 8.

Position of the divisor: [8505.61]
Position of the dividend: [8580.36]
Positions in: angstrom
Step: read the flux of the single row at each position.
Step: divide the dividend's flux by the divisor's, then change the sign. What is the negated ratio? -1.10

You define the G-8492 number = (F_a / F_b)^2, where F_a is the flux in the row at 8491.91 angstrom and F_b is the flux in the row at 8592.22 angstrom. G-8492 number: 1.2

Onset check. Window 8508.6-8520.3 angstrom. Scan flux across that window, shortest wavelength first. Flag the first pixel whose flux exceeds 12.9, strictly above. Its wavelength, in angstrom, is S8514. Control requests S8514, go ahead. 8517.37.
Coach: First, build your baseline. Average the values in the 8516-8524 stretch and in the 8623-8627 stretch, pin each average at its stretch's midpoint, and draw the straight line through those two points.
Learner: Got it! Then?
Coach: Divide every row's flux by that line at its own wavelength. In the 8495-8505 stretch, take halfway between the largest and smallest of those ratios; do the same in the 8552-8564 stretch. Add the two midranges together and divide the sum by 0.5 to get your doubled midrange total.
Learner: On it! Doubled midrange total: 3.4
